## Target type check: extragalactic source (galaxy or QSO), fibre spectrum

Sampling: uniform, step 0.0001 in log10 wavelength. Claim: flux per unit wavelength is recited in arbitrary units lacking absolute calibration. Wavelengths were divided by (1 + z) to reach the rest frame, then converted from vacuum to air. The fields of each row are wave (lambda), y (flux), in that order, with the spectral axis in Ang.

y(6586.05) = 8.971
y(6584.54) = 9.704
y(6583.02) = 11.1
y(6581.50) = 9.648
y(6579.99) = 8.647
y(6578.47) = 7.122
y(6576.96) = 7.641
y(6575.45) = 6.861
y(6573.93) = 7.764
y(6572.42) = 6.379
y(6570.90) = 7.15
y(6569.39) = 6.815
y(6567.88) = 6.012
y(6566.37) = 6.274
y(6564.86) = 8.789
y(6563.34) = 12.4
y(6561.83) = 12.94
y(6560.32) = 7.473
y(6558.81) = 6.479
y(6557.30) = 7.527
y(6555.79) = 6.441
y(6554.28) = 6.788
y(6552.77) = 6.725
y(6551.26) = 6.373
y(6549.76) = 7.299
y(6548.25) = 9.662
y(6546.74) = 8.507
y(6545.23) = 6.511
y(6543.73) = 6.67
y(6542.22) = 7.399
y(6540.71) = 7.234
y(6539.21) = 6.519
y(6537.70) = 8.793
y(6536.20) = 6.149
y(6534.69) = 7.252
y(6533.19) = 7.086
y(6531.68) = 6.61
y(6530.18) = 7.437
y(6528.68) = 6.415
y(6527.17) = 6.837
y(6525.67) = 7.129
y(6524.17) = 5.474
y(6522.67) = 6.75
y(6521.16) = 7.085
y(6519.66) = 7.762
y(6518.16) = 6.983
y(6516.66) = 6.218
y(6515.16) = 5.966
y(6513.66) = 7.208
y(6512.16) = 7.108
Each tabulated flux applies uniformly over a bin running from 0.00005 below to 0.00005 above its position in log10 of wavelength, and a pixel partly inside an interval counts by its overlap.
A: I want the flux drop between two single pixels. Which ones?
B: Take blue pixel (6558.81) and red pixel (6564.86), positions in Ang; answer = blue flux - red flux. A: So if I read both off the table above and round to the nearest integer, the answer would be -2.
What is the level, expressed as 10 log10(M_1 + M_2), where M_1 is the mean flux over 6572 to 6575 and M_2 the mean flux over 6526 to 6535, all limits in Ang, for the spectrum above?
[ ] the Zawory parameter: 11.5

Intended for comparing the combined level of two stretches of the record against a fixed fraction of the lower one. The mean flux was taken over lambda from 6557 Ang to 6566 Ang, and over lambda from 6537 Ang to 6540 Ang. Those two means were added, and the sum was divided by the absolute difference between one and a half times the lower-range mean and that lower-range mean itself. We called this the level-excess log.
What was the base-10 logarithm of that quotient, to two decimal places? 0.65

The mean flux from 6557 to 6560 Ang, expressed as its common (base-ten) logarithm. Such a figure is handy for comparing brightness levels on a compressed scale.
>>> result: 0.845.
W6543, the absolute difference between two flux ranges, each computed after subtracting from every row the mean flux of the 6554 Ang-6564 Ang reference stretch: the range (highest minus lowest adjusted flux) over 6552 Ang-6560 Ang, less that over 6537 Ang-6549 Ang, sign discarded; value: 2.1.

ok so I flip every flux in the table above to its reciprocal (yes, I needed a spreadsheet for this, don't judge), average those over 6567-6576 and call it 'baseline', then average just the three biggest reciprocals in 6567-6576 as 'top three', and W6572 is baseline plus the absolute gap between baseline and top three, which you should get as 0.157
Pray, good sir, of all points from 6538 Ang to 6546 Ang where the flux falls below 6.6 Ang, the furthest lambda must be 6545.23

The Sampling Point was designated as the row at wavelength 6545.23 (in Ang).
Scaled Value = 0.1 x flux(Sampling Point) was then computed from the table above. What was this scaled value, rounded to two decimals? 0.65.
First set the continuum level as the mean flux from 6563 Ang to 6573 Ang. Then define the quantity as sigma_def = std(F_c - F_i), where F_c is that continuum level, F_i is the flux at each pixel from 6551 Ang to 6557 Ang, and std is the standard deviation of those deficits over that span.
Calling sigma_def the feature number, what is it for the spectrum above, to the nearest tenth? 0.2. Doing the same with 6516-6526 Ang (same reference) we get 0.7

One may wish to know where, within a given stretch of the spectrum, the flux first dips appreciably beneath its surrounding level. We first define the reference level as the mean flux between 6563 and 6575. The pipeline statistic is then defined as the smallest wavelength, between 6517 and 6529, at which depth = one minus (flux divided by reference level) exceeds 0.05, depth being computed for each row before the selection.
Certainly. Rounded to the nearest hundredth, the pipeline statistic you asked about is 6518.16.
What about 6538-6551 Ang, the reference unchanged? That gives 6539.21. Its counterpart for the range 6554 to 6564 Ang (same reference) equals 6554.28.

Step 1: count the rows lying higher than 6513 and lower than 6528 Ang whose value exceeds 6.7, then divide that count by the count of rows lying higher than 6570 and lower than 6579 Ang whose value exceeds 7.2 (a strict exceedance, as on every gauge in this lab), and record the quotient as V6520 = 3.5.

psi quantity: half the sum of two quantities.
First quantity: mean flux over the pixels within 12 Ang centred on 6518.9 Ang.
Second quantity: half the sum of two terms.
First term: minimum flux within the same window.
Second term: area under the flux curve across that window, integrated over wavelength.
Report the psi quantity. 24.8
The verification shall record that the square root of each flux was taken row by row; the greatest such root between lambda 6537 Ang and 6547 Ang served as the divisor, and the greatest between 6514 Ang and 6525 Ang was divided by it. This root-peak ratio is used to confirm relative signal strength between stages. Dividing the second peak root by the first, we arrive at 0.94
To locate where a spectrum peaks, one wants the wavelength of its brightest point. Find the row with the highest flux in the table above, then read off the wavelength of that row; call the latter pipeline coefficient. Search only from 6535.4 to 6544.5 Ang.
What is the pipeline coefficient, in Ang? 6537.70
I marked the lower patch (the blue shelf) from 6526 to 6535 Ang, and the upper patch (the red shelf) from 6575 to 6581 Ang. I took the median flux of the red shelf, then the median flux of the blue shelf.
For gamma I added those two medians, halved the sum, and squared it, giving 51.4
